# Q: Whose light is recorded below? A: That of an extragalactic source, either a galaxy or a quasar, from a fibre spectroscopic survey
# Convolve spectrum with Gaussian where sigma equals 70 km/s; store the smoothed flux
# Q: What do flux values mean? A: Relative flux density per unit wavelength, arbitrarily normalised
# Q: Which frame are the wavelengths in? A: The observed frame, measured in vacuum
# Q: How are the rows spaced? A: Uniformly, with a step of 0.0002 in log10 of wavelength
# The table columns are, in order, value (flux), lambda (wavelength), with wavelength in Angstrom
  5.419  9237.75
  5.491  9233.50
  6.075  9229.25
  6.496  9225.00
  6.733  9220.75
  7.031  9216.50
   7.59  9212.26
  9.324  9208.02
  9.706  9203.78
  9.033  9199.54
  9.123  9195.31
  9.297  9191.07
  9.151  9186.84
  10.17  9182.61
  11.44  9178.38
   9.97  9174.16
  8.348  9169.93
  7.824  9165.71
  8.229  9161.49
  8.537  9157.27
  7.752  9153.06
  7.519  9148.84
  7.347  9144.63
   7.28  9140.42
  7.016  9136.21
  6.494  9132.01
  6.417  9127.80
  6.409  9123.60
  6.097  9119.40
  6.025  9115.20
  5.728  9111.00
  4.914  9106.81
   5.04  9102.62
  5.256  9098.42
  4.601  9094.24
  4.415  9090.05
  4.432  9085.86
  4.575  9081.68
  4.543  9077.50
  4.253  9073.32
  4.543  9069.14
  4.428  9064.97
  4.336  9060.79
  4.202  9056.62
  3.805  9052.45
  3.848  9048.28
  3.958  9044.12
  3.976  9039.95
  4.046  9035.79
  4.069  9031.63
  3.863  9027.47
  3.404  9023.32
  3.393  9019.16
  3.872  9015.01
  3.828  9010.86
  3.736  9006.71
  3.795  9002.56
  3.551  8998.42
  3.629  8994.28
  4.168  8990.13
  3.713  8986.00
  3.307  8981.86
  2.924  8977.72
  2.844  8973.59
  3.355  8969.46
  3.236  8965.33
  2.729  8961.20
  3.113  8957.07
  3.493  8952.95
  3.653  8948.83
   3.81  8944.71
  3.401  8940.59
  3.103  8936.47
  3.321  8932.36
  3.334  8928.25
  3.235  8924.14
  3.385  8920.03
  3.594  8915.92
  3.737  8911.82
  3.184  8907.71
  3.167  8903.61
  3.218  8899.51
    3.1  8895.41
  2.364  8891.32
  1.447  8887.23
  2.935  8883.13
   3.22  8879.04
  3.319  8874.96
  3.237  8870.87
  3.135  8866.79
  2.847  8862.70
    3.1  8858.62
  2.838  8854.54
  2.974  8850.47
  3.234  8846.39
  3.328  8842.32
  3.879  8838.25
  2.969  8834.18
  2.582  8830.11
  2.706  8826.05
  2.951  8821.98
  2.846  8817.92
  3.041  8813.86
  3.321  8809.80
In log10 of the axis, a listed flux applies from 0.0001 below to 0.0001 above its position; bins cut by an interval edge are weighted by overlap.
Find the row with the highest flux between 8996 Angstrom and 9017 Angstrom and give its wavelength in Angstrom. 9015.01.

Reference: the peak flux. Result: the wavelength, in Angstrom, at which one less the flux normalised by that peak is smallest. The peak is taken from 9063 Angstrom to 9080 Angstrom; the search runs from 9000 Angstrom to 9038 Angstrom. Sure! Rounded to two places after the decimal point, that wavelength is 9031.63 Angstrom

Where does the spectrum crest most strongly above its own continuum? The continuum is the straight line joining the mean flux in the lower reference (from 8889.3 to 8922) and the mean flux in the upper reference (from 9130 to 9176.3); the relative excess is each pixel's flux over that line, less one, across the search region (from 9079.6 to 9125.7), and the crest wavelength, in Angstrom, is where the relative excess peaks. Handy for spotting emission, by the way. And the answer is 9123.60 Angstrom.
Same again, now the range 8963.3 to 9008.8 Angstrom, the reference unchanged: 8990.13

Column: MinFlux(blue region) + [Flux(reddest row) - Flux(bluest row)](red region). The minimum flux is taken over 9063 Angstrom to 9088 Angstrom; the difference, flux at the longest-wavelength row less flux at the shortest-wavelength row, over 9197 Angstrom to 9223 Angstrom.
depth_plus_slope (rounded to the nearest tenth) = 2.0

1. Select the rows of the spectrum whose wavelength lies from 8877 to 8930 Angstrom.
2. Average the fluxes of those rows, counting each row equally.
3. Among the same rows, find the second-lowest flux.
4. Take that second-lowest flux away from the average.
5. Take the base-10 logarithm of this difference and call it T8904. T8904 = -0.2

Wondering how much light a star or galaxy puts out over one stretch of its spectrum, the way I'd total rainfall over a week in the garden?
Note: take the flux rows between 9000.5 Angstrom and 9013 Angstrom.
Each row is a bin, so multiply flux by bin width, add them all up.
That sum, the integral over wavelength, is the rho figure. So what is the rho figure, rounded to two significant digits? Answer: 47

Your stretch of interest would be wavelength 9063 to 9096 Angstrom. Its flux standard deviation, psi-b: 0.11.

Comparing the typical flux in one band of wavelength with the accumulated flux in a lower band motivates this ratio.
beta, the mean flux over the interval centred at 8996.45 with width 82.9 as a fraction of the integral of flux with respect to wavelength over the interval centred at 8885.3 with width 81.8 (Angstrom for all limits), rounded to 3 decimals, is 0.014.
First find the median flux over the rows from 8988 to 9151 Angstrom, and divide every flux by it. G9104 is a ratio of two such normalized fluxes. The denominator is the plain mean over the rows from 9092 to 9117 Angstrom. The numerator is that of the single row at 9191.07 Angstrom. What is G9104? 1.77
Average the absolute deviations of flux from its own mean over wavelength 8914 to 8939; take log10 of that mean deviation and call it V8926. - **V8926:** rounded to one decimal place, -1.0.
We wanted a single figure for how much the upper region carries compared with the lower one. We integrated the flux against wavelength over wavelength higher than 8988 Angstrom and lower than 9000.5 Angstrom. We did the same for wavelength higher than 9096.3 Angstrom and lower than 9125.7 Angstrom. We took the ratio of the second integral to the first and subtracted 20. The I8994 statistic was -16.5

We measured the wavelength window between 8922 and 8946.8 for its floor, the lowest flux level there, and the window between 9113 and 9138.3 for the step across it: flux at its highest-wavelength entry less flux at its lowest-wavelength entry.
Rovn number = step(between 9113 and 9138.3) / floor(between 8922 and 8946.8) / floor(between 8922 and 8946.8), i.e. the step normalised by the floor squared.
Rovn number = 0.10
